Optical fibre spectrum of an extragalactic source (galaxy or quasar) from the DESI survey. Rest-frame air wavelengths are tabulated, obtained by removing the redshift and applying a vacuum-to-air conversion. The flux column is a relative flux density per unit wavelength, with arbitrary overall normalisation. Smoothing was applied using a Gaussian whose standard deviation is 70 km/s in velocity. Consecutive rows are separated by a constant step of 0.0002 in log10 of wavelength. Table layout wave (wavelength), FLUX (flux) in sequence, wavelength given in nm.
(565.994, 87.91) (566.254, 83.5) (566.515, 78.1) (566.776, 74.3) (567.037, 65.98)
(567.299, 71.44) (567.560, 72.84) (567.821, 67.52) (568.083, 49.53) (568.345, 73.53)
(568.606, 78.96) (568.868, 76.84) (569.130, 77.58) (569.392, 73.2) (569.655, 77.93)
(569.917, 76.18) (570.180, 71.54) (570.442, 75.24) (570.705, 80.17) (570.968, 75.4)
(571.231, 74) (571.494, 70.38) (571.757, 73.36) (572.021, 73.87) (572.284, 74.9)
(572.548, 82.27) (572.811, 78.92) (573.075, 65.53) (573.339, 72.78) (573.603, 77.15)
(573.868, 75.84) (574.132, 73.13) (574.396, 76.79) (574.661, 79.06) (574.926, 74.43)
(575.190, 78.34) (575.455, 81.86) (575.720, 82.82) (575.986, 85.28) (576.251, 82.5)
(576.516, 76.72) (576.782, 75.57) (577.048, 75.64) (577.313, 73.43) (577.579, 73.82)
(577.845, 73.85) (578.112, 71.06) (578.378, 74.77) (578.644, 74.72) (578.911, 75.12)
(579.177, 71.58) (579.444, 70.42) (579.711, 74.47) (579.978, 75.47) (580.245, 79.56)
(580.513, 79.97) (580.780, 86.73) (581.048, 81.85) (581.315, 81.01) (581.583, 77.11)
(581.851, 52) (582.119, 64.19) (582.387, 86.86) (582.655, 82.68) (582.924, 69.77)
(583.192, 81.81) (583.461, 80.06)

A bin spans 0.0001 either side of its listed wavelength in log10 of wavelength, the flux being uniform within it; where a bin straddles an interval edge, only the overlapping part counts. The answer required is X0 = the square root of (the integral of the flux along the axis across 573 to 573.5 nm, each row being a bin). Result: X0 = 5.92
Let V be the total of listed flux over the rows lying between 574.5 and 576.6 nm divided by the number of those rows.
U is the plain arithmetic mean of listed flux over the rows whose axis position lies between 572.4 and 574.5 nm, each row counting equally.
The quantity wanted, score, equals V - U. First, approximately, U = 75.3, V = 80.1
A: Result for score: 5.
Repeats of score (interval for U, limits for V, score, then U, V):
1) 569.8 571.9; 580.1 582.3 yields 1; 74.5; 75.3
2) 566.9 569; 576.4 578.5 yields 5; 69.6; 74.4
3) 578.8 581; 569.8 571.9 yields -2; 76.7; 74.5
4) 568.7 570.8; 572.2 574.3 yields -1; 76.1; 75.1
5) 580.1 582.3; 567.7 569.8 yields -3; 75.3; 71.9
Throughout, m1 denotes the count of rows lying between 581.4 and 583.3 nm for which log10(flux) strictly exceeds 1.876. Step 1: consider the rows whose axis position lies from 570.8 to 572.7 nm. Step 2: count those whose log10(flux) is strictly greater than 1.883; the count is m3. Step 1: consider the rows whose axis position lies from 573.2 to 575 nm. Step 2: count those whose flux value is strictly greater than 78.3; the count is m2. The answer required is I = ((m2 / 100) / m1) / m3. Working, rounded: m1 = 4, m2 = 1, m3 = 1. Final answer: 0.0025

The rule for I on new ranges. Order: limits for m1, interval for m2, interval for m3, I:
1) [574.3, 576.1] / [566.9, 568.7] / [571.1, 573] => 0.0008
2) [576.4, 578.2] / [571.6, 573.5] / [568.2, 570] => 0.0017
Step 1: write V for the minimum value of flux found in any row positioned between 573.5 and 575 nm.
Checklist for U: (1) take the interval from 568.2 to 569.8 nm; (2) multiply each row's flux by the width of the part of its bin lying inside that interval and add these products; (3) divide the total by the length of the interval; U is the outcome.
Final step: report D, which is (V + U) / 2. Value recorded 74.6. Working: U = 76.1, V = 73.13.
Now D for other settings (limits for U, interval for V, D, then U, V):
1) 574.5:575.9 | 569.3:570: 76.3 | 79.4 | 73.2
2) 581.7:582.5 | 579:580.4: 68.9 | 67.4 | 70.42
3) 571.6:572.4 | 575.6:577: 74.7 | 73.9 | 75.57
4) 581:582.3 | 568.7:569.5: 72.2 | 71.1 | 73.2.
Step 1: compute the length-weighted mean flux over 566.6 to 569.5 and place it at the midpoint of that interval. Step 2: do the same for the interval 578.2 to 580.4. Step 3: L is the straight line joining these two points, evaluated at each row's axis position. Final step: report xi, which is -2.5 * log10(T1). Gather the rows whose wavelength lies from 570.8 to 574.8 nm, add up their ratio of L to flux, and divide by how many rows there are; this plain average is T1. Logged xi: 0.031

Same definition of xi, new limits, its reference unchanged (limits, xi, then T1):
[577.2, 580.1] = -0.012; 1.01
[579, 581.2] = 0.035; 0.97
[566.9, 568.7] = -0.061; 1.06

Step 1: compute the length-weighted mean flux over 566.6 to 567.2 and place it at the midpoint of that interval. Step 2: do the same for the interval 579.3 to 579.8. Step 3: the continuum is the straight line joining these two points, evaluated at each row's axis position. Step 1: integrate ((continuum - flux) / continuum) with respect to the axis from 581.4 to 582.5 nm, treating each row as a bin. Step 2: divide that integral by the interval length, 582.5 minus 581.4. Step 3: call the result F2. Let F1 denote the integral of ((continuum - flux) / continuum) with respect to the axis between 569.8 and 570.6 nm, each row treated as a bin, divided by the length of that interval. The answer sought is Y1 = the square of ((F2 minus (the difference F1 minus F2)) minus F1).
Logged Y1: 0.025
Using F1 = -0.047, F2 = 0.03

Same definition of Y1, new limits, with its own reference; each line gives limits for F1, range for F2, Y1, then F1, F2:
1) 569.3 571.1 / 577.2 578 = 0.007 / -0.065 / -0.02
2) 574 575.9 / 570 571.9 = 0.009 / -0.092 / -0.04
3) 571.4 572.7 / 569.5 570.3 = 0.000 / -0.054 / -0.06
